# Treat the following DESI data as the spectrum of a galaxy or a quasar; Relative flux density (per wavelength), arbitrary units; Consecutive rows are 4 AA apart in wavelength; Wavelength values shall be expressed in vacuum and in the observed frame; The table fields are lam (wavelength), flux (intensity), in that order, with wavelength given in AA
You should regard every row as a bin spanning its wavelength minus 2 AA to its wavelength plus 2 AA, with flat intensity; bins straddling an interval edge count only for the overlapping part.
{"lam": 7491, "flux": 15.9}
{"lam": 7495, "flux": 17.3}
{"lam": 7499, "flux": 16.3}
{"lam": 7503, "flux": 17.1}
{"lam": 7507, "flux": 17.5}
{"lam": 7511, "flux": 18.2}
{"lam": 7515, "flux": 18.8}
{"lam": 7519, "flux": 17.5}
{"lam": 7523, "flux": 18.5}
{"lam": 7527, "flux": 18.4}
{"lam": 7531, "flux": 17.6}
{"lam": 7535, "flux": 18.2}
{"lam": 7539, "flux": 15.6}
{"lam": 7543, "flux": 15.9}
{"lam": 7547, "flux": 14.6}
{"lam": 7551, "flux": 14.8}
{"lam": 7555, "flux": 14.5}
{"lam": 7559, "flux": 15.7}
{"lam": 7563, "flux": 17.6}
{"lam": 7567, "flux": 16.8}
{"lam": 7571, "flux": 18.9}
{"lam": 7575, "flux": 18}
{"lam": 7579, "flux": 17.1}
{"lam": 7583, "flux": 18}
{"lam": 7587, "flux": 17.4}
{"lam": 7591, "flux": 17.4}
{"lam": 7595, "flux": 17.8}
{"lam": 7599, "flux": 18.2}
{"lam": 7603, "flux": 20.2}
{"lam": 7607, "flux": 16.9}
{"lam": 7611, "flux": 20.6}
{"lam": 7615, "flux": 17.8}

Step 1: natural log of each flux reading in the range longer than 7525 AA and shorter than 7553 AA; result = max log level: 2.912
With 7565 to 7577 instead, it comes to 2.939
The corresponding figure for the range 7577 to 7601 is 2.901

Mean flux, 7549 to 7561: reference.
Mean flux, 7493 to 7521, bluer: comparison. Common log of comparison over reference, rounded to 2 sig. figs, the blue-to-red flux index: 0.068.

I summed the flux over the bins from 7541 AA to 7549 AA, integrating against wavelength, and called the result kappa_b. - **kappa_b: 122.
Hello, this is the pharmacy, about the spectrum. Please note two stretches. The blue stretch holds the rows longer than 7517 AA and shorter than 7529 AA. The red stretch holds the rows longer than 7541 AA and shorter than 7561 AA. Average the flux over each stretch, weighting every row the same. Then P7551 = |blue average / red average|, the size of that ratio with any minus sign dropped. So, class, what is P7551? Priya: 1.20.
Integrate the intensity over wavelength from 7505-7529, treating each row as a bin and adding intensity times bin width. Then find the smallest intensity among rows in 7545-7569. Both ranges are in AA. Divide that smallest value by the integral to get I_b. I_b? 0.0333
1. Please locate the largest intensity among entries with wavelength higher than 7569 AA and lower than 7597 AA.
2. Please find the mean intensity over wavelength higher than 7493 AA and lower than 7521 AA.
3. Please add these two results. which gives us 36.4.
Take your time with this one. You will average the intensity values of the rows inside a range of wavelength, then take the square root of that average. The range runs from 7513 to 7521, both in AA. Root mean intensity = 4.26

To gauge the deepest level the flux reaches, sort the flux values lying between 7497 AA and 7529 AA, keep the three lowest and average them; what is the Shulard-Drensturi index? 17.0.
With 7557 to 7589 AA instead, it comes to 16.5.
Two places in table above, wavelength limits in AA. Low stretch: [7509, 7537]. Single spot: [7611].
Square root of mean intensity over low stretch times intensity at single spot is 19.3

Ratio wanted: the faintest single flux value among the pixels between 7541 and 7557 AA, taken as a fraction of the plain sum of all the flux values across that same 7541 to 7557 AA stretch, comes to 0.242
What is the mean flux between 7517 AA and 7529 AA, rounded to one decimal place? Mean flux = 18.1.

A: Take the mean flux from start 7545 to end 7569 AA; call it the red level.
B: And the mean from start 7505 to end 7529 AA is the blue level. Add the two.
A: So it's 33.8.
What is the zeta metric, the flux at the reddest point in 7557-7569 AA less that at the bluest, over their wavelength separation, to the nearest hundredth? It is 0.14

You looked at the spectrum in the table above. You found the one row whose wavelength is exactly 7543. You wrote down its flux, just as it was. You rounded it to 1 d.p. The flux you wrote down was 15.9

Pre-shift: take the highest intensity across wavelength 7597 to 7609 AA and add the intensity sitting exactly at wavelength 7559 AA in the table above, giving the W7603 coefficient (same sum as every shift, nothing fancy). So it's 35.9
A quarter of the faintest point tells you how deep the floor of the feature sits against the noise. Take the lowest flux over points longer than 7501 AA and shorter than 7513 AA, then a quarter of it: 4.3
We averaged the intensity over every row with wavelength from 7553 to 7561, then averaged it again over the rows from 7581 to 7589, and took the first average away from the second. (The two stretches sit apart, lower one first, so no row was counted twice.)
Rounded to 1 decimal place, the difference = 2.6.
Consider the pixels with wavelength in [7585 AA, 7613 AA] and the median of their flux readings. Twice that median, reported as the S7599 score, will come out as 35.6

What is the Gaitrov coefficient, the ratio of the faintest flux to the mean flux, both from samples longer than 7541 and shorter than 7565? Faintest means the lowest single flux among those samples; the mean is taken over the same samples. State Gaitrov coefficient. 0.934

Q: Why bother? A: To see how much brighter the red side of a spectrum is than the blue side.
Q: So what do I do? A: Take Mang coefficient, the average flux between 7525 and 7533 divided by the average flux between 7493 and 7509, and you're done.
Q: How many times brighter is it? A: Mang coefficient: 1.06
